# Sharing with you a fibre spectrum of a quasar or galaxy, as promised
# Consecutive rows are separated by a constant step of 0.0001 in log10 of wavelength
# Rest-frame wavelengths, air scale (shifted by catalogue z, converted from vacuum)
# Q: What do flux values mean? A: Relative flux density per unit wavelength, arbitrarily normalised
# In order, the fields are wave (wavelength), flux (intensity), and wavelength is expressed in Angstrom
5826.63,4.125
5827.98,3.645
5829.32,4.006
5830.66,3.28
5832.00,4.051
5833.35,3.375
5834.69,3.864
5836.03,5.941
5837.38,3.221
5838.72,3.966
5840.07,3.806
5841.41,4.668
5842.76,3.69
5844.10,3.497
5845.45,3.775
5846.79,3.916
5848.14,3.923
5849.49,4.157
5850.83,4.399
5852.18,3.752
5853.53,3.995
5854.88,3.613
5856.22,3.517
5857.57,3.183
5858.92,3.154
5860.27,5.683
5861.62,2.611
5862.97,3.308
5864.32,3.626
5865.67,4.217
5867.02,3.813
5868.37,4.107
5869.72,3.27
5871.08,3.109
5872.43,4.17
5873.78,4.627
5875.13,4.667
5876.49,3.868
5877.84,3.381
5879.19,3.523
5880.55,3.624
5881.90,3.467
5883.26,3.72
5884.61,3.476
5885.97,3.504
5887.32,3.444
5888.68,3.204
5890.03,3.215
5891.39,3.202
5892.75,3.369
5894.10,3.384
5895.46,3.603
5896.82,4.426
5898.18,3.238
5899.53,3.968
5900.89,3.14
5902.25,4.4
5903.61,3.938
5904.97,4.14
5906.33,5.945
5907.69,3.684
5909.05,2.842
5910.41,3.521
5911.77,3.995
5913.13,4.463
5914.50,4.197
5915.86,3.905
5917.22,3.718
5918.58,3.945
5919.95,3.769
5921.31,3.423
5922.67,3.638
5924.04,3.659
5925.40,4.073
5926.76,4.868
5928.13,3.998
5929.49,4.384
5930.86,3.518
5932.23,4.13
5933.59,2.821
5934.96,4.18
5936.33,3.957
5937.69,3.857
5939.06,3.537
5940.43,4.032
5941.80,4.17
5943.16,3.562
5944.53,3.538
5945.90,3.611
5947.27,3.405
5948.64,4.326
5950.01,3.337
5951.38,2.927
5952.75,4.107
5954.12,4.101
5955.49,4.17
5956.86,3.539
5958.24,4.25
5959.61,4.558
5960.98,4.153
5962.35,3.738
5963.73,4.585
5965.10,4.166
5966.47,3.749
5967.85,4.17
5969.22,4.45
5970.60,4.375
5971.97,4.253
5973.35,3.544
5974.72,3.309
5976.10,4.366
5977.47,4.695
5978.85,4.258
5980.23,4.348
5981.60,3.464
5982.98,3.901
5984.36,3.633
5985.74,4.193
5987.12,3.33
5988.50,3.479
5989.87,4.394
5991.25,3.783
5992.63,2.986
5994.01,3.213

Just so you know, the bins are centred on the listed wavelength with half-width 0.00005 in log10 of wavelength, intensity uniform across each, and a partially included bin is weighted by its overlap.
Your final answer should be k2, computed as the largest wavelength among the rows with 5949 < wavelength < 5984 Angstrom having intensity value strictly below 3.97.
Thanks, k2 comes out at 5982.98 Angstrom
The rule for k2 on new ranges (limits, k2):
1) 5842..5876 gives 5871.08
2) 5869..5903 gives 5900.89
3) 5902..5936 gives 5933.59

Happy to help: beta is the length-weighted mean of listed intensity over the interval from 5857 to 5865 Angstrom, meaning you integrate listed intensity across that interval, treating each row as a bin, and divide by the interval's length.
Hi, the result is 3.60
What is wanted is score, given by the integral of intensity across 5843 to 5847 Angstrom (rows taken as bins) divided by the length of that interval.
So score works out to 3.71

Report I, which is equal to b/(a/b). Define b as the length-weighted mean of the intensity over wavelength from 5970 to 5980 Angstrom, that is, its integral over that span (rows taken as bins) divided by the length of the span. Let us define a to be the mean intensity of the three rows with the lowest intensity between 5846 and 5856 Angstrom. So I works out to 4.5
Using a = 3.8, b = 4.1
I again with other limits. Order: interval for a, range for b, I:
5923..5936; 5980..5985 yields 4.3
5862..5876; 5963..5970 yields 5.5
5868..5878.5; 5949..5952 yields 3.3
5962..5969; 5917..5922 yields 3.6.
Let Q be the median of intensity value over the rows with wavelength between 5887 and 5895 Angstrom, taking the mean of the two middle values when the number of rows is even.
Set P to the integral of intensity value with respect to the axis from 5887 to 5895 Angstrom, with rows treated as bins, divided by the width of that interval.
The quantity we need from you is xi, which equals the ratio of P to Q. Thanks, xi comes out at 1.00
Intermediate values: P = 3.30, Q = 3.29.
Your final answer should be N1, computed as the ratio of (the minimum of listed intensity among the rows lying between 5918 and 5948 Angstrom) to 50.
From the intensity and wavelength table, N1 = 0.056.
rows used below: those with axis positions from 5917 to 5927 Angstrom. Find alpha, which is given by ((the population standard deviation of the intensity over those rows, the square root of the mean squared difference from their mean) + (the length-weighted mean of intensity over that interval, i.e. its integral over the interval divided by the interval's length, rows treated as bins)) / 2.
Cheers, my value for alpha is 2.13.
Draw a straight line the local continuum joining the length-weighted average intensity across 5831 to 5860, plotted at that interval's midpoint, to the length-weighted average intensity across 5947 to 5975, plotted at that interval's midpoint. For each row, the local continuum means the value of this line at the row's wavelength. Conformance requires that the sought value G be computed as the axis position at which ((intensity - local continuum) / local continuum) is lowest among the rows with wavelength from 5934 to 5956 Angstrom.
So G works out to 5951.38 Angstrom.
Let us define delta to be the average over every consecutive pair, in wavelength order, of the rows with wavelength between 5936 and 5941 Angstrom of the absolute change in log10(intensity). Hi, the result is 0.035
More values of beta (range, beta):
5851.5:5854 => 3.86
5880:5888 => 3.54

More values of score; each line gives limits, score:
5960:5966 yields 4.17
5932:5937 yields 3.74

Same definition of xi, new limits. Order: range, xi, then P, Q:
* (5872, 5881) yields 1.03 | 3.98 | 3.87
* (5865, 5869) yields 0.99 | 4.05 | 4.11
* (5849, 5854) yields 1.00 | 4.08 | 4.08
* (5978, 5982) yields 0.96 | 4.09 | 4.26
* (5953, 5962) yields 0.99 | 4.11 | 4.16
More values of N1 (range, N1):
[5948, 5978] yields 0.059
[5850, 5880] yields 0.052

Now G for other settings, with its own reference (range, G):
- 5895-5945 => 5933.59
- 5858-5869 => 5861.62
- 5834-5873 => 5861.62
